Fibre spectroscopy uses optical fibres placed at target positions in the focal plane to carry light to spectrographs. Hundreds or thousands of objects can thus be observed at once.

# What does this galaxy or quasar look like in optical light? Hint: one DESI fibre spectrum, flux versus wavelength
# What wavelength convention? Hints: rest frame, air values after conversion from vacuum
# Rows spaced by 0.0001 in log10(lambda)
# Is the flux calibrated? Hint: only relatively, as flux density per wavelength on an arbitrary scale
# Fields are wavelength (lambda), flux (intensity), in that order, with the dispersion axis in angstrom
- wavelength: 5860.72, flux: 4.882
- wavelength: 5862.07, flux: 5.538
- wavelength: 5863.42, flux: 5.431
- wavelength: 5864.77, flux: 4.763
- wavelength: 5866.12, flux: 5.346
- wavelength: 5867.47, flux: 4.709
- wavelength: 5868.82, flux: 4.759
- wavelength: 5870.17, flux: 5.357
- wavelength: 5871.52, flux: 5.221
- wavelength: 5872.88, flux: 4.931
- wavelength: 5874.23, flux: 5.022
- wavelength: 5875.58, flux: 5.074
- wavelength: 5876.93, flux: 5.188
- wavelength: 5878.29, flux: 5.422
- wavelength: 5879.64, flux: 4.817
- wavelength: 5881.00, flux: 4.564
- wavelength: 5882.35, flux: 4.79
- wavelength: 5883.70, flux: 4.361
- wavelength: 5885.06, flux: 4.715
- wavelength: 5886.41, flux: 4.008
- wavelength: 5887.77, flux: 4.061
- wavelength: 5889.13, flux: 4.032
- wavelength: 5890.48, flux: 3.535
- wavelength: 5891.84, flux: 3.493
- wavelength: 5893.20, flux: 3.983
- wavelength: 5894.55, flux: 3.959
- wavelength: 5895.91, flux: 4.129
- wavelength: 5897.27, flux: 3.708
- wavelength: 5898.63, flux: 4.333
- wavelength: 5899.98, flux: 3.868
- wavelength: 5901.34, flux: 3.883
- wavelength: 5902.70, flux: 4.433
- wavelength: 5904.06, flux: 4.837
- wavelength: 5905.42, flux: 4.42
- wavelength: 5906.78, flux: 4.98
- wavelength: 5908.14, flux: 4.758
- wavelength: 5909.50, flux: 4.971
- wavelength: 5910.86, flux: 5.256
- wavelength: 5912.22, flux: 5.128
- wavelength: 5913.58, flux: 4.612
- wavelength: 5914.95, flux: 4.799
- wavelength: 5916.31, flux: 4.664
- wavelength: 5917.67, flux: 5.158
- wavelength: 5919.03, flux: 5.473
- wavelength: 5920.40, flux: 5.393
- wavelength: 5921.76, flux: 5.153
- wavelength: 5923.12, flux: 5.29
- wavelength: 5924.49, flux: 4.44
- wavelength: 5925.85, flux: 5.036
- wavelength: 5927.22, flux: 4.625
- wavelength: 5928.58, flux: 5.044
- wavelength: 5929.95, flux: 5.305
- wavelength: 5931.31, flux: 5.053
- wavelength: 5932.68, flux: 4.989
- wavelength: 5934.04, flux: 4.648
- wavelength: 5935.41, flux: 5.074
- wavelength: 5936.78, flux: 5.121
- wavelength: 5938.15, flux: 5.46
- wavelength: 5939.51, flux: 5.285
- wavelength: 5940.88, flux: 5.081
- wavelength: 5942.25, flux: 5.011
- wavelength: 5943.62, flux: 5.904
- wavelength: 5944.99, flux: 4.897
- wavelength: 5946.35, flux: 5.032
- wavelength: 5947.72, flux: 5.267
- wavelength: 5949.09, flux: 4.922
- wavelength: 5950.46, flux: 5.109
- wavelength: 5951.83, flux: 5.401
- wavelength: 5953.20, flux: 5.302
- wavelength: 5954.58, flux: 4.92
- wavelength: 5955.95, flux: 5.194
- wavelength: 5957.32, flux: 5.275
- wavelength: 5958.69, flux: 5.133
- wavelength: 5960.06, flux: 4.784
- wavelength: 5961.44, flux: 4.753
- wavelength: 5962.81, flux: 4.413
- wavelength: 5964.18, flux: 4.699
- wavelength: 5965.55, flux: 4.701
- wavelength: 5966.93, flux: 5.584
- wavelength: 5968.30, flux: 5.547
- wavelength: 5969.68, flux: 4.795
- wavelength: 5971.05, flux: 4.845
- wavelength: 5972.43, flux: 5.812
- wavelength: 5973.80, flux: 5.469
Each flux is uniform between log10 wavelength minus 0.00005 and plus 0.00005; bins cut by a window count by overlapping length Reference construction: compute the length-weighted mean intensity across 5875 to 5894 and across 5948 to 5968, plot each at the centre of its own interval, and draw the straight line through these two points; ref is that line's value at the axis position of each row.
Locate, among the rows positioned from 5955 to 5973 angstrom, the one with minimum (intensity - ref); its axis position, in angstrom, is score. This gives 5962.81 angstrom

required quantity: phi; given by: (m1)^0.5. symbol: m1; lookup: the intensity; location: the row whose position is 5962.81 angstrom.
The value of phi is 2.10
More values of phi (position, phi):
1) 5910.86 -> 2.29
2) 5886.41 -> 2.00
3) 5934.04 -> 2.16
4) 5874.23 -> 2.24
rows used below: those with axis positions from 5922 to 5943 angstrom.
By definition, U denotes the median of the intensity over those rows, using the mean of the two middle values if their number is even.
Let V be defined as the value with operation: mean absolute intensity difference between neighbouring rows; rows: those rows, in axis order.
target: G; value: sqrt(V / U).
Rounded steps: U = 5.05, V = 0.318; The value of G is 0.25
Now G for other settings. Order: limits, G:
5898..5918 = 0.26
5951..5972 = 0.23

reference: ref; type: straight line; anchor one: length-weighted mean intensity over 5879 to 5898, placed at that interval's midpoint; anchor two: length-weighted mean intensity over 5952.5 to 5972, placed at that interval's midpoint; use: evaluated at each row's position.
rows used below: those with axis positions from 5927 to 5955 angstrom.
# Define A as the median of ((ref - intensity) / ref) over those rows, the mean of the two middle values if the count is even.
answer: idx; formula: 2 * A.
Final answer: -0.16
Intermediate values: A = -0.08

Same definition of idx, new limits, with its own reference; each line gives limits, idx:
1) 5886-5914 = 0.04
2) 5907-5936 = -0.19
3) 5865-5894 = -0.38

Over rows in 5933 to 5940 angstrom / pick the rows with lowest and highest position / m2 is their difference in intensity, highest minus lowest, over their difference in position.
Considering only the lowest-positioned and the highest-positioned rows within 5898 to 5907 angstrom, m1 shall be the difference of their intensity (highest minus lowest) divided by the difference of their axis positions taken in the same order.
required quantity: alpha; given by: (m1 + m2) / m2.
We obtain 1.7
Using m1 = 0.08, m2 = 0.12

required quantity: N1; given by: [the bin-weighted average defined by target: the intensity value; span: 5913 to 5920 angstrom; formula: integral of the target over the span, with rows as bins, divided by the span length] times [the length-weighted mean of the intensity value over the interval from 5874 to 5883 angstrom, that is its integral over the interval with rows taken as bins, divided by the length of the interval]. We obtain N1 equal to 24.7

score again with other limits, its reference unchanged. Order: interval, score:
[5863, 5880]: 5867.47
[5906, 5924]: 5913.58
